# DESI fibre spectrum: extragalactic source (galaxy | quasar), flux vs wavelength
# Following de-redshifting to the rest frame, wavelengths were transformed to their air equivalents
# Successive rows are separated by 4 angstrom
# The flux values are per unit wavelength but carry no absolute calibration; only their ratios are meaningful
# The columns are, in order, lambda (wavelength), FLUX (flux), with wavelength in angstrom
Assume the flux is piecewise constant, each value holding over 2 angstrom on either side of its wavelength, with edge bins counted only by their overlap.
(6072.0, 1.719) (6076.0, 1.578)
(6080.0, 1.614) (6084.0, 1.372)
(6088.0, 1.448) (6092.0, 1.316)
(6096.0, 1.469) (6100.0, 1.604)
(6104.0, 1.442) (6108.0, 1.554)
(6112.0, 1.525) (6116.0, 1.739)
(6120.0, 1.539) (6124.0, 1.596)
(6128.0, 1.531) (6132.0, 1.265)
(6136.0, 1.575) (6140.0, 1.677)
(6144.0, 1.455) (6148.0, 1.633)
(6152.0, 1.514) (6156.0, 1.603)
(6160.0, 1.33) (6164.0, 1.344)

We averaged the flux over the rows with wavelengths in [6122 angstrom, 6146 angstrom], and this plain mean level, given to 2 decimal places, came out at 1.52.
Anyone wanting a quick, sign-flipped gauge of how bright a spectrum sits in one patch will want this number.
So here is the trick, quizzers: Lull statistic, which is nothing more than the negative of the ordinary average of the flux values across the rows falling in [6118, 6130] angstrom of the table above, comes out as -1.56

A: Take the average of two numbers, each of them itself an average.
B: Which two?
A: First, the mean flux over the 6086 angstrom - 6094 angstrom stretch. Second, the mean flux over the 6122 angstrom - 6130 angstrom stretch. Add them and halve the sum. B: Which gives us 1.47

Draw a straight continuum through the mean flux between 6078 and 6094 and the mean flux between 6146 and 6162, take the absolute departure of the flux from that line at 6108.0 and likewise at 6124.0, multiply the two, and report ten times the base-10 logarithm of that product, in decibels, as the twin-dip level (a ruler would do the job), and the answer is -20.0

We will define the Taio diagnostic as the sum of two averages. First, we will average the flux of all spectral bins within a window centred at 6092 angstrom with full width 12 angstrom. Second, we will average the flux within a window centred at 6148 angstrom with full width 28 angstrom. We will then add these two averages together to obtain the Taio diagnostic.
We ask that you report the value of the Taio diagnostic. 2.95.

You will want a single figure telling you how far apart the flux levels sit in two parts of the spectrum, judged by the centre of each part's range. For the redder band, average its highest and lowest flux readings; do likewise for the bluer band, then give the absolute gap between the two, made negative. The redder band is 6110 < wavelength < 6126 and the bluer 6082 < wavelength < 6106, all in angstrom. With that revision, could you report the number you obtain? -0.17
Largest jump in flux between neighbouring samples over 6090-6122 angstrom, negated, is -0.21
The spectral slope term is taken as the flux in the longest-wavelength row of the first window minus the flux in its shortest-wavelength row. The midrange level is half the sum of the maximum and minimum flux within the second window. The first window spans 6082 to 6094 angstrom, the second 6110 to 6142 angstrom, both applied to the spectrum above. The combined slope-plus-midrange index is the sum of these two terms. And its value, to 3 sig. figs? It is 1.45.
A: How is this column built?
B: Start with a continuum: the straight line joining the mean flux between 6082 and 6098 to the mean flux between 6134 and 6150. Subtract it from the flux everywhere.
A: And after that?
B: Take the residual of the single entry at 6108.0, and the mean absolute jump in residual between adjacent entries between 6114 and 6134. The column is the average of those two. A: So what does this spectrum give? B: 0.122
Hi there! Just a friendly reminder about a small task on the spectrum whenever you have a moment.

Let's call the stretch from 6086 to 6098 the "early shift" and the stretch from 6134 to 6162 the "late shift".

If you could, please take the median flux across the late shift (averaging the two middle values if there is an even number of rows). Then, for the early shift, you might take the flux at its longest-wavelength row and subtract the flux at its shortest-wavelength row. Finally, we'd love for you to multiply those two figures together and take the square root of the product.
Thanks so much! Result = 0.18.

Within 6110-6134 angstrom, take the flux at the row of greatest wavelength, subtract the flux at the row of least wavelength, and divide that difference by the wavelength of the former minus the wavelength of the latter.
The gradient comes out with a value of -0.013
